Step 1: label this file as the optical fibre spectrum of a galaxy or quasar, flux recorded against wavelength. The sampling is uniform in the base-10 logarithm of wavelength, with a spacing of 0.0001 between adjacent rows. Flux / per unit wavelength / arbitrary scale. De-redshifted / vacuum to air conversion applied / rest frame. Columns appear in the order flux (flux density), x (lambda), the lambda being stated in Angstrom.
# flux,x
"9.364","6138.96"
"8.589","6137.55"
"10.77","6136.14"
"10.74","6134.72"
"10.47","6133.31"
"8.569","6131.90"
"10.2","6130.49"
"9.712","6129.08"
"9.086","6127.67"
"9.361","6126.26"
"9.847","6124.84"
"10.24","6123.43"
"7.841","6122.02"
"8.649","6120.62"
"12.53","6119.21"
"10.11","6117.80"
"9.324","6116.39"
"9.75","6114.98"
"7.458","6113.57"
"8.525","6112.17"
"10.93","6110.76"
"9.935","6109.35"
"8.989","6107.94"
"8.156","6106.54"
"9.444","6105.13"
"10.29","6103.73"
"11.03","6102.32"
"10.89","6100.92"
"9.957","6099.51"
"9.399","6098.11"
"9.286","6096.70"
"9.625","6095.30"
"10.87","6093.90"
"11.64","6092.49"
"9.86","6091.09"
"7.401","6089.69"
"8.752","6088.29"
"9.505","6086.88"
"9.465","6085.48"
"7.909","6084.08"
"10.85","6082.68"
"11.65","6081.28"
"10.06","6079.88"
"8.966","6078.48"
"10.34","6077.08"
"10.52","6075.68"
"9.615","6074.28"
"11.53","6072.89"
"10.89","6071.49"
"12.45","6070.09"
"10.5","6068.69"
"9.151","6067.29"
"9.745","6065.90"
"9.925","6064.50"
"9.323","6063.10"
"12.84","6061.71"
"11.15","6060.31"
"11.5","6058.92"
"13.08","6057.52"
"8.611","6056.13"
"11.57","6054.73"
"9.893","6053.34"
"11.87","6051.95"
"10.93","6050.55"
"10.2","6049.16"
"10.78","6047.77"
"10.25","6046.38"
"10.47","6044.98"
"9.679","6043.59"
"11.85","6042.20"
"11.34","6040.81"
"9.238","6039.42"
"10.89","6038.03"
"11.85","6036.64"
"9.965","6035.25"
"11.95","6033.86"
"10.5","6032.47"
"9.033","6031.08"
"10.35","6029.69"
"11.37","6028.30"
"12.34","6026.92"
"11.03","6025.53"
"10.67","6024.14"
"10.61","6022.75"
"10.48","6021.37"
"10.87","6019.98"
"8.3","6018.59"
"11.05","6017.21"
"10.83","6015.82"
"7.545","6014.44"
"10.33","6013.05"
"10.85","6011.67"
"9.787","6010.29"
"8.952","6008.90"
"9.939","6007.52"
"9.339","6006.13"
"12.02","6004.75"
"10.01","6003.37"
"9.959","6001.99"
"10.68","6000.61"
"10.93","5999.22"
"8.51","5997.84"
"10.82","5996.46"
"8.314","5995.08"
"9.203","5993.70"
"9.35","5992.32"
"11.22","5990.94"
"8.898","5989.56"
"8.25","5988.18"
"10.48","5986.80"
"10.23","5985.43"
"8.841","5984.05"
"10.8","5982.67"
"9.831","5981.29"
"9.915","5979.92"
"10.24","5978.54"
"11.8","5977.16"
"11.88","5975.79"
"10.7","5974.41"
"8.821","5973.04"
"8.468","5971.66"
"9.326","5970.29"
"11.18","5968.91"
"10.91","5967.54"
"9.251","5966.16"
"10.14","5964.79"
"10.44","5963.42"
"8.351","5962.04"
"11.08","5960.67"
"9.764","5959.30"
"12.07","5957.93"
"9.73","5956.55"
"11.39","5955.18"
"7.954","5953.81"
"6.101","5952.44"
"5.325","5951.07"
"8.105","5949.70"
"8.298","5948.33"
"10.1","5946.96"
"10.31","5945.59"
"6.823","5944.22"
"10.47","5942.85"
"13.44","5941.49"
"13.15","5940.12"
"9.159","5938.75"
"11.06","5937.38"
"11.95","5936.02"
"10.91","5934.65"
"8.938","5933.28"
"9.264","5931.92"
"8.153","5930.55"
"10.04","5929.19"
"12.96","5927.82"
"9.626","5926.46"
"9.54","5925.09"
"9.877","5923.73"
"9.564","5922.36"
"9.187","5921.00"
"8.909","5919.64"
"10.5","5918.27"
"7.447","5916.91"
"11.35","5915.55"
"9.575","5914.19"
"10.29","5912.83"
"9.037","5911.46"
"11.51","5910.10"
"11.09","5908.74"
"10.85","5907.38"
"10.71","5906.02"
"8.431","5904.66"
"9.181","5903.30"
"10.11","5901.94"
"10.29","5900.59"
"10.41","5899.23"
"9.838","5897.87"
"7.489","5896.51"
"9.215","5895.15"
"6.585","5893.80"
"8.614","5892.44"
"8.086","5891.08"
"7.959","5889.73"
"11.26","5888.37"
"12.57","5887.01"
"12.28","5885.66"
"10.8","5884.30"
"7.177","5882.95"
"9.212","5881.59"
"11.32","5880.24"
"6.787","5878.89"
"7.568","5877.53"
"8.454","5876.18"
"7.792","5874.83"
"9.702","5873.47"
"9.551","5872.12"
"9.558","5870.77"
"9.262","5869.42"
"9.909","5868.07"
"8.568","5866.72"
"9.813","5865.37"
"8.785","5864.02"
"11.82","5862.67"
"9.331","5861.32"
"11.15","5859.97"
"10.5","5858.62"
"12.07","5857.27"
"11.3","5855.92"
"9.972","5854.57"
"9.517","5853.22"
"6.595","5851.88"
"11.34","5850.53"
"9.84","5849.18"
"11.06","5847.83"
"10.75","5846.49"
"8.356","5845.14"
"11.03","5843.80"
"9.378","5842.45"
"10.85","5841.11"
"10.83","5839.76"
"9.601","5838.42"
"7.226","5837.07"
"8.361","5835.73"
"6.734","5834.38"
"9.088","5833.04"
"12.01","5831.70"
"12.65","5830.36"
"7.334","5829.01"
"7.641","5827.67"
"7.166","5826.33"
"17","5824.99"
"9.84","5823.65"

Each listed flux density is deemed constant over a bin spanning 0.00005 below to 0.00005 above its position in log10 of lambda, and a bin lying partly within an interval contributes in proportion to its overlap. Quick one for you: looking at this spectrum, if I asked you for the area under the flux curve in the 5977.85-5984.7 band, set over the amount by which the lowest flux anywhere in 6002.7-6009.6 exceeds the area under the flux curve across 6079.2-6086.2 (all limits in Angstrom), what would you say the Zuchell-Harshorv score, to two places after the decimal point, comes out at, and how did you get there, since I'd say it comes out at -1.12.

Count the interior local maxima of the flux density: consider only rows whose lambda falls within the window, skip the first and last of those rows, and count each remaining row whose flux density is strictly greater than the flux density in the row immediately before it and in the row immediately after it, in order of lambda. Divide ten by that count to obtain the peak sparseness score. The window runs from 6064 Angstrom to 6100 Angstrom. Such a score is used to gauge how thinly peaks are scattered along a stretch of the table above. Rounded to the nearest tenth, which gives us 1.7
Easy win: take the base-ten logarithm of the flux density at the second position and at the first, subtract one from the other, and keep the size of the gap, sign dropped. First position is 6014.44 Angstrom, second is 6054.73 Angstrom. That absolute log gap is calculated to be 0.19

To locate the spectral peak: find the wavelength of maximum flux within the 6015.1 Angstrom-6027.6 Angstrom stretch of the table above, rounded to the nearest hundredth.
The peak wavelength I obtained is 6026.92 Angstrom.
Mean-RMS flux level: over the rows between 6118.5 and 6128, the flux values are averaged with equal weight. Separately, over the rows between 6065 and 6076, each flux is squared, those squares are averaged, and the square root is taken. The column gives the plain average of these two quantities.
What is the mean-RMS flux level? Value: 10.1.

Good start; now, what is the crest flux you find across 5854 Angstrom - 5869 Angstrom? 12.07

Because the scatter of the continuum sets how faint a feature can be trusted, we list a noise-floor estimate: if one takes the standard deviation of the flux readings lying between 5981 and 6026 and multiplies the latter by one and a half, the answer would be 1.6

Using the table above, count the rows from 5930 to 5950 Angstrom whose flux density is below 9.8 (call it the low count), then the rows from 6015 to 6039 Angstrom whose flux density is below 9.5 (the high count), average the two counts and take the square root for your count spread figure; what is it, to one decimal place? 2.1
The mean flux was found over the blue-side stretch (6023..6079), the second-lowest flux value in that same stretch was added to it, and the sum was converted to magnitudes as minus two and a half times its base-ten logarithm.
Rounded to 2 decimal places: -3.23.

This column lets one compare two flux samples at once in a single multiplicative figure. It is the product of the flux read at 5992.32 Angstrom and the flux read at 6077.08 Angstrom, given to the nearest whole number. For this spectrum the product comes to 97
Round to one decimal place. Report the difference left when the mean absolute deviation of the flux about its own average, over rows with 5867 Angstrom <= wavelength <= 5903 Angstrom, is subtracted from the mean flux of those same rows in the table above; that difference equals 8.0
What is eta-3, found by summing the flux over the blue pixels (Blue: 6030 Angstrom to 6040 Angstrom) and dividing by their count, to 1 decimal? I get 10.5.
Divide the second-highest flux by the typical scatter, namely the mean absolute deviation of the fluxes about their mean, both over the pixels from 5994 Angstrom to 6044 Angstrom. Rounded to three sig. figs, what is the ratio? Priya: 13.4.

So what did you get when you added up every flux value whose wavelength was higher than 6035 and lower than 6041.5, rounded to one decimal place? 53.3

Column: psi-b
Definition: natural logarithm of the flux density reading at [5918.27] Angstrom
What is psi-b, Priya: 2.351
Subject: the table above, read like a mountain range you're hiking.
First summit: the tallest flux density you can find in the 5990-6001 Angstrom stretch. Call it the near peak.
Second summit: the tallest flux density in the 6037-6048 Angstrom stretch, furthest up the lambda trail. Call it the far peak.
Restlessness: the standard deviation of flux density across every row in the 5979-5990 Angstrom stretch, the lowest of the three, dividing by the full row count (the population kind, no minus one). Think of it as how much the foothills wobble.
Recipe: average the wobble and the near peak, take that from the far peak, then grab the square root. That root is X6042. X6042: 2.41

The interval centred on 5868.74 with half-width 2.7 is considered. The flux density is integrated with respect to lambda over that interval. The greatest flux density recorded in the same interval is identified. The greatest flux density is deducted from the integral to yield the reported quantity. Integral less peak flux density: 40.5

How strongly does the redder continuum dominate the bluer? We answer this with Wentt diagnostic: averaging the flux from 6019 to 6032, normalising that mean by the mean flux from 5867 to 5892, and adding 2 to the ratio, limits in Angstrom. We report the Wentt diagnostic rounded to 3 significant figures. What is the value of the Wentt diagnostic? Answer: 3.14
